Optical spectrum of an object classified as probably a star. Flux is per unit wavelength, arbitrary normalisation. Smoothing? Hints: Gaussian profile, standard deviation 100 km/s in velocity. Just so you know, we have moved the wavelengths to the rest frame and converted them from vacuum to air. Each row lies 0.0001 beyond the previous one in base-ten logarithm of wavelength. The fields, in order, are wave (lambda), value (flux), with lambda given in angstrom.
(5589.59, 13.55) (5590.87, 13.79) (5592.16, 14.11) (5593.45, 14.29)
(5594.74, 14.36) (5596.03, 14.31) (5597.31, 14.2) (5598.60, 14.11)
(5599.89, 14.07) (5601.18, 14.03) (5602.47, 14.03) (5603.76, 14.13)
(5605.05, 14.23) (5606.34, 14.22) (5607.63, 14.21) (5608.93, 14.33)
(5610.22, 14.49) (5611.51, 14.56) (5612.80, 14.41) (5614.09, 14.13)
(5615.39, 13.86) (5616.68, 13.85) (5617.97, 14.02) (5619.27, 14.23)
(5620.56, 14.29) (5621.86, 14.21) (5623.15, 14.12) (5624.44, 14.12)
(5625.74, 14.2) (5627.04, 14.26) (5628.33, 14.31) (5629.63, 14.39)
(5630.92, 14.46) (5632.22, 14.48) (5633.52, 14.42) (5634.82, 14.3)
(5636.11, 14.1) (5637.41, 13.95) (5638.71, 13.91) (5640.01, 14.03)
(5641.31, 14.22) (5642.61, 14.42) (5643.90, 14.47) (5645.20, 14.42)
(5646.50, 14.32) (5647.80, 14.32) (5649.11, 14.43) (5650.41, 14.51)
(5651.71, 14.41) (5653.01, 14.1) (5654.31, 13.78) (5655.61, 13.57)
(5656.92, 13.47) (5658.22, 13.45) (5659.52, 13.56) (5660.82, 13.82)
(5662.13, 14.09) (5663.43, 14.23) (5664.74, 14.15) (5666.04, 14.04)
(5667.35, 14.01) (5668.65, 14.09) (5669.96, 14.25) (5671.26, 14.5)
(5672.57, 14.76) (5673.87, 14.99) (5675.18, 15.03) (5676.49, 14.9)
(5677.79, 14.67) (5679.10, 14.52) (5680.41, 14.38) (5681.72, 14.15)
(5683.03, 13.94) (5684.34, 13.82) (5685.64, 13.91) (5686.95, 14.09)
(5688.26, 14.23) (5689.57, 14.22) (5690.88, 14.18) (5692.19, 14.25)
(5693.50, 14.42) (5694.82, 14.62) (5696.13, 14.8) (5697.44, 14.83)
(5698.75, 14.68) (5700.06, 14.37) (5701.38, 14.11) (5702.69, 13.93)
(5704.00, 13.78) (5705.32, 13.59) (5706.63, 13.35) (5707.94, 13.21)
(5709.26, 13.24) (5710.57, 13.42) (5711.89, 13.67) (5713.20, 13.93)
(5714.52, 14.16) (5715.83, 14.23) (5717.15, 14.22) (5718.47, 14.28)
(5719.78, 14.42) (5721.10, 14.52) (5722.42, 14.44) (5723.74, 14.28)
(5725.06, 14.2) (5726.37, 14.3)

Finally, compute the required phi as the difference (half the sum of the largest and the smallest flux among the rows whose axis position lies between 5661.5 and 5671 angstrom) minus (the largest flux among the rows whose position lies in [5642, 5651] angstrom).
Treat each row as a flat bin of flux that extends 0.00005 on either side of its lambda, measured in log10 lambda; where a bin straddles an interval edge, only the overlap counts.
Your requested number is -0.38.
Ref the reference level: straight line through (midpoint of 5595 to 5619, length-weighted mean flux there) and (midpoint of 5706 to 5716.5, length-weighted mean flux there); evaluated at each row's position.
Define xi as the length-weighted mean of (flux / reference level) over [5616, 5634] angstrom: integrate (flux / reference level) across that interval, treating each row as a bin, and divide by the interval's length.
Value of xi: 1.01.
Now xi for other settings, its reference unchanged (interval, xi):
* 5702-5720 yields 1.01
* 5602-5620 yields 1.00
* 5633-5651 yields 1.02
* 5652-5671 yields 1.00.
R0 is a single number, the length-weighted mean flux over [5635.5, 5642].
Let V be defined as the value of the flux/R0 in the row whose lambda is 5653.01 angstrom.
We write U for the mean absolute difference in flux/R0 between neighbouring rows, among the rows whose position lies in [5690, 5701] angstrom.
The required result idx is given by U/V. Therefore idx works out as 0.011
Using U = 0.0113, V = 1.01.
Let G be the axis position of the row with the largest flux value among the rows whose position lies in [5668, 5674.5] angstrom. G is 5673.87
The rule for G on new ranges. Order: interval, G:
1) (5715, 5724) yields 5721.10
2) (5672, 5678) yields 5675.18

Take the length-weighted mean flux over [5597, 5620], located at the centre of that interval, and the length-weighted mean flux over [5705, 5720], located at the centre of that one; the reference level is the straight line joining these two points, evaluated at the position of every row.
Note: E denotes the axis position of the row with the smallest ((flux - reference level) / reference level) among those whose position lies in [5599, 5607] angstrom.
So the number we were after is 5601.18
